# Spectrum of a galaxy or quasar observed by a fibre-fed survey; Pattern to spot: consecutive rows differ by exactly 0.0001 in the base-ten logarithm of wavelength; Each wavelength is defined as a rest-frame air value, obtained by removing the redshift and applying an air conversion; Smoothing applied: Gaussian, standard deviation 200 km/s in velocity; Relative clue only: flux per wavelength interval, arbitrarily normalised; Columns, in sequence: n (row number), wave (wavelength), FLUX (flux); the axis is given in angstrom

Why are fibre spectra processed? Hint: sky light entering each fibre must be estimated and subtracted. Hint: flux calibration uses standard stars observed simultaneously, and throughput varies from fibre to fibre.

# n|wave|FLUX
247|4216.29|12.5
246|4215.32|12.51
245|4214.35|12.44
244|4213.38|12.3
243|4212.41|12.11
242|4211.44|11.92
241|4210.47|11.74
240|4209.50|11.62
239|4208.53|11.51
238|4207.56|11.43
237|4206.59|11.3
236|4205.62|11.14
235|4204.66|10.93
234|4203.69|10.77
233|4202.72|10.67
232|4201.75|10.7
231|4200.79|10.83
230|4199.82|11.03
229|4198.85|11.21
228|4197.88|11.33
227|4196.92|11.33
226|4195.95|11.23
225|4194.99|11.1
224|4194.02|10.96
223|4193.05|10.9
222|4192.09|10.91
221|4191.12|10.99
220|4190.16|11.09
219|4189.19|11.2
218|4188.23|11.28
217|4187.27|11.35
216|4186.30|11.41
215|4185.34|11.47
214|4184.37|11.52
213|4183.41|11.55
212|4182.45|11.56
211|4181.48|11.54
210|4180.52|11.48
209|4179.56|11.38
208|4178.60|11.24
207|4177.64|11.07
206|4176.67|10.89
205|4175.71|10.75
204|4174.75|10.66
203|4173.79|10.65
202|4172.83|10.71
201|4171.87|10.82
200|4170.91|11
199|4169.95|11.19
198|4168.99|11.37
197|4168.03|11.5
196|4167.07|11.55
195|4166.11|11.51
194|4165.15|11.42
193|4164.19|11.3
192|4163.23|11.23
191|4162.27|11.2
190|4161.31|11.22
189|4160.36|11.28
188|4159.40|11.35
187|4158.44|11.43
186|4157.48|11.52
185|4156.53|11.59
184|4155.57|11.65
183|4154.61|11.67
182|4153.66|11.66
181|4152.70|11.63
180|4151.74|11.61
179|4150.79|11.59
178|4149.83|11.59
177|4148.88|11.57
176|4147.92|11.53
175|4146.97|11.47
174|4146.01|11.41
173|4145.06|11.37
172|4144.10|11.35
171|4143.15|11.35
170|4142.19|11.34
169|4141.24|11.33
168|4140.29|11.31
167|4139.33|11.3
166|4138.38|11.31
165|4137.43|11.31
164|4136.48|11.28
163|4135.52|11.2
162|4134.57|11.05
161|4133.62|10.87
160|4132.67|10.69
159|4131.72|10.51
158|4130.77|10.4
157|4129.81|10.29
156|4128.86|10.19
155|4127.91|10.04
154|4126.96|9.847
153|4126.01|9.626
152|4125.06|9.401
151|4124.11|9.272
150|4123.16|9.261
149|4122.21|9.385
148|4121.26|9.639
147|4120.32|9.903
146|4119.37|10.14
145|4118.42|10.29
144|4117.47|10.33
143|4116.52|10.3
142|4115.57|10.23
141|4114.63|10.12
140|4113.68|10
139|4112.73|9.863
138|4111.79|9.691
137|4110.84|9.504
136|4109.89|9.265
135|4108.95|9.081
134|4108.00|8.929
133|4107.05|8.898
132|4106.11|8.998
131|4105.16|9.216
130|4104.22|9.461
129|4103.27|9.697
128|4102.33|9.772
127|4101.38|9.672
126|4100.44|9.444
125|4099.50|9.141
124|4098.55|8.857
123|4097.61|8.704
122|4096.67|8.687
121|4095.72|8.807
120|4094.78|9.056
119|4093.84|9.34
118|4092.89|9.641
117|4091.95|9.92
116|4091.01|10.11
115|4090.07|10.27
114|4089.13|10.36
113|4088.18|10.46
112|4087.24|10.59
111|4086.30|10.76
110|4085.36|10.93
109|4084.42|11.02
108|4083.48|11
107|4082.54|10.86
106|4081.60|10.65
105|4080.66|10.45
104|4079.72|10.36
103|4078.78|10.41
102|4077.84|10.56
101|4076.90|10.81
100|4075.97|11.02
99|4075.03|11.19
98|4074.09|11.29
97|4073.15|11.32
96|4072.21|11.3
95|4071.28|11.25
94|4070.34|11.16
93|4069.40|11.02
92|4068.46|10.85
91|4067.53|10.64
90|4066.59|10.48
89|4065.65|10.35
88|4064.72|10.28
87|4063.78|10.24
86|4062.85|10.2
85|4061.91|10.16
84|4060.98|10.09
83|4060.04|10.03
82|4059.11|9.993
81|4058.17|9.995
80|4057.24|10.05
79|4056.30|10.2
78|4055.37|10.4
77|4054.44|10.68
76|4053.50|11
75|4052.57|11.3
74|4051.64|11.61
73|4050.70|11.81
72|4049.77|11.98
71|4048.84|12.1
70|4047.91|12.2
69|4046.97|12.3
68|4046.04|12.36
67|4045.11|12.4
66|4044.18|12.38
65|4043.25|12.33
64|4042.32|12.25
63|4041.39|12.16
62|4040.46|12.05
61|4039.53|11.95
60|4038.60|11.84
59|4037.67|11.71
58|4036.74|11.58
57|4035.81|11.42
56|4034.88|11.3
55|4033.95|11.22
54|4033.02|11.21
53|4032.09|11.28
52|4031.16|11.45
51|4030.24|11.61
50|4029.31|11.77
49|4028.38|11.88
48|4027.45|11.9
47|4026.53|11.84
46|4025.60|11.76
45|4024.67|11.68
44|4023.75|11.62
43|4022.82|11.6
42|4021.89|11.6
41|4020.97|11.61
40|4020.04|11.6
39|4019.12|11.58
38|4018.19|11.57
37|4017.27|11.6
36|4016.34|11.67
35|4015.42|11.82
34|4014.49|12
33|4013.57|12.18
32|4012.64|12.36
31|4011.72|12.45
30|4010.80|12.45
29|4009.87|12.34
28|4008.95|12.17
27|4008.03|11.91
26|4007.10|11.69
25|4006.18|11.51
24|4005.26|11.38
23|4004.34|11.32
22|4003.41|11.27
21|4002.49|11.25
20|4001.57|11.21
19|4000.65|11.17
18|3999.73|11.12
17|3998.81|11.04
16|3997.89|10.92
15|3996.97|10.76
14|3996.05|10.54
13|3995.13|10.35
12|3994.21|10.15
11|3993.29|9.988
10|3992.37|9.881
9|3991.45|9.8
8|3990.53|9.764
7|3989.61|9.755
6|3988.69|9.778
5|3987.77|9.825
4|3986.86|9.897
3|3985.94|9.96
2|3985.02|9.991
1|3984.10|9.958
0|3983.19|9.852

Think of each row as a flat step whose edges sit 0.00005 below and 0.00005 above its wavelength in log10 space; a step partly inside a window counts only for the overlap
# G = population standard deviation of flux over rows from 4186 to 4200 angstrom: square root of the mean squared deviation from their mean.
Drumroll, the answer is 0.16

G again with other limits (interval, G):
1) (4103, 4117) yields 0.46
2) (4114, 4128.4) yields 0.38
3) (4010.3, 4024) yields 0.33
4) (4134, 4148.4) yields 0.11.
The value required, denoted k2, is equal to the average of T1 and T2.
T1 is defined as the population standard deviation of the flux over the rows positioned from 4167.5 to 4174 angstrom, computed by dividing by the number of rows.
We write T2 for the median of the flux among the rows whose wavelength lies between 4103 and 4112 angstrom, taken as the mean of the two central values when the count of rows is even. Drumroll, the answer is 4.8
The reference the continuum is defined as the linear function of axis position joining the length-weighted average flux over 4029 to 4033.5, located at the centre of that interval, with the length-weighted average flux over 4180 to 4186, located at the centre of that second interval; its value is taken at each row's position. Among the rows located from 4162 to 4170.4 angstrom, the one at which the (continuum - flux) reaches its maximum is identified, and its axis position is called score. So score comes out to 4169.95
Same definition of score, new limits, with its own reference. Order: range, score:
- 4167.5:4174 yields 4173.79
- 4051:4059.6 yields 4059.11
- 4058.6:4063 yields 4059.11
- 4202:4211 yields 4202.72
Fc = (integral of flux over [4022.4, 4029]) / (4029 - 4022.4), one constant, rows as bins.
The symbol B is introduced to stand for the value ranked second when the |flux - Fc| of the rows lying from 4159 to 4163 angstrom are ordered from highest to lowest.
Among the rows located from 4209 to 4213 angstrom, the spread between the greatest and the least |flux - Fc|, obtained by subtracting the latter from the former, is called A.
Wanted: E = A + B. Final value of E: 0.9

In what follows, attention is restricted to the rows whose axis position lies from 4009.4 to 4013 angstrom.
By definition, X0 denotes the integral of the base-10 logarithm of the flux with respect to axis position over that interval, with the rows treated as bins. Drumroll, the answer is 3.94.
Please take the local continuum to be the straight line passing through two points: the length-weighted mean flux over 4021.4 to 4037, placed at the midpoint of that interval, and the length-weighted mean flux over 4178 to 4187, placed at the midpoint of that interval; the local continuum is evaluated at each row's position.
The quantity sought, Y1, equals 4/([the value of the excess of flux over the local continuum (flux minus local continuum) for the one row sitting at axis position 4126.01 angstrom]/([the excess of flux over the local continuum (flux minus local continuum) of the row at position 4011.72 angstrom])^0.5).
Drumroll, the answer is -2.0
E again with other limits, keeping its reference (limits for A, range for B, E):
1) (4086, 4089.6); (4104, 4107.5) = 3.2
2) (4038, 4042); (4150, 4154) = 0.5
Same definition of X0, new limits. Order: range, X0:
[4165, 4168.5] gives 3.71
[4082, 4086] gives 4.16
